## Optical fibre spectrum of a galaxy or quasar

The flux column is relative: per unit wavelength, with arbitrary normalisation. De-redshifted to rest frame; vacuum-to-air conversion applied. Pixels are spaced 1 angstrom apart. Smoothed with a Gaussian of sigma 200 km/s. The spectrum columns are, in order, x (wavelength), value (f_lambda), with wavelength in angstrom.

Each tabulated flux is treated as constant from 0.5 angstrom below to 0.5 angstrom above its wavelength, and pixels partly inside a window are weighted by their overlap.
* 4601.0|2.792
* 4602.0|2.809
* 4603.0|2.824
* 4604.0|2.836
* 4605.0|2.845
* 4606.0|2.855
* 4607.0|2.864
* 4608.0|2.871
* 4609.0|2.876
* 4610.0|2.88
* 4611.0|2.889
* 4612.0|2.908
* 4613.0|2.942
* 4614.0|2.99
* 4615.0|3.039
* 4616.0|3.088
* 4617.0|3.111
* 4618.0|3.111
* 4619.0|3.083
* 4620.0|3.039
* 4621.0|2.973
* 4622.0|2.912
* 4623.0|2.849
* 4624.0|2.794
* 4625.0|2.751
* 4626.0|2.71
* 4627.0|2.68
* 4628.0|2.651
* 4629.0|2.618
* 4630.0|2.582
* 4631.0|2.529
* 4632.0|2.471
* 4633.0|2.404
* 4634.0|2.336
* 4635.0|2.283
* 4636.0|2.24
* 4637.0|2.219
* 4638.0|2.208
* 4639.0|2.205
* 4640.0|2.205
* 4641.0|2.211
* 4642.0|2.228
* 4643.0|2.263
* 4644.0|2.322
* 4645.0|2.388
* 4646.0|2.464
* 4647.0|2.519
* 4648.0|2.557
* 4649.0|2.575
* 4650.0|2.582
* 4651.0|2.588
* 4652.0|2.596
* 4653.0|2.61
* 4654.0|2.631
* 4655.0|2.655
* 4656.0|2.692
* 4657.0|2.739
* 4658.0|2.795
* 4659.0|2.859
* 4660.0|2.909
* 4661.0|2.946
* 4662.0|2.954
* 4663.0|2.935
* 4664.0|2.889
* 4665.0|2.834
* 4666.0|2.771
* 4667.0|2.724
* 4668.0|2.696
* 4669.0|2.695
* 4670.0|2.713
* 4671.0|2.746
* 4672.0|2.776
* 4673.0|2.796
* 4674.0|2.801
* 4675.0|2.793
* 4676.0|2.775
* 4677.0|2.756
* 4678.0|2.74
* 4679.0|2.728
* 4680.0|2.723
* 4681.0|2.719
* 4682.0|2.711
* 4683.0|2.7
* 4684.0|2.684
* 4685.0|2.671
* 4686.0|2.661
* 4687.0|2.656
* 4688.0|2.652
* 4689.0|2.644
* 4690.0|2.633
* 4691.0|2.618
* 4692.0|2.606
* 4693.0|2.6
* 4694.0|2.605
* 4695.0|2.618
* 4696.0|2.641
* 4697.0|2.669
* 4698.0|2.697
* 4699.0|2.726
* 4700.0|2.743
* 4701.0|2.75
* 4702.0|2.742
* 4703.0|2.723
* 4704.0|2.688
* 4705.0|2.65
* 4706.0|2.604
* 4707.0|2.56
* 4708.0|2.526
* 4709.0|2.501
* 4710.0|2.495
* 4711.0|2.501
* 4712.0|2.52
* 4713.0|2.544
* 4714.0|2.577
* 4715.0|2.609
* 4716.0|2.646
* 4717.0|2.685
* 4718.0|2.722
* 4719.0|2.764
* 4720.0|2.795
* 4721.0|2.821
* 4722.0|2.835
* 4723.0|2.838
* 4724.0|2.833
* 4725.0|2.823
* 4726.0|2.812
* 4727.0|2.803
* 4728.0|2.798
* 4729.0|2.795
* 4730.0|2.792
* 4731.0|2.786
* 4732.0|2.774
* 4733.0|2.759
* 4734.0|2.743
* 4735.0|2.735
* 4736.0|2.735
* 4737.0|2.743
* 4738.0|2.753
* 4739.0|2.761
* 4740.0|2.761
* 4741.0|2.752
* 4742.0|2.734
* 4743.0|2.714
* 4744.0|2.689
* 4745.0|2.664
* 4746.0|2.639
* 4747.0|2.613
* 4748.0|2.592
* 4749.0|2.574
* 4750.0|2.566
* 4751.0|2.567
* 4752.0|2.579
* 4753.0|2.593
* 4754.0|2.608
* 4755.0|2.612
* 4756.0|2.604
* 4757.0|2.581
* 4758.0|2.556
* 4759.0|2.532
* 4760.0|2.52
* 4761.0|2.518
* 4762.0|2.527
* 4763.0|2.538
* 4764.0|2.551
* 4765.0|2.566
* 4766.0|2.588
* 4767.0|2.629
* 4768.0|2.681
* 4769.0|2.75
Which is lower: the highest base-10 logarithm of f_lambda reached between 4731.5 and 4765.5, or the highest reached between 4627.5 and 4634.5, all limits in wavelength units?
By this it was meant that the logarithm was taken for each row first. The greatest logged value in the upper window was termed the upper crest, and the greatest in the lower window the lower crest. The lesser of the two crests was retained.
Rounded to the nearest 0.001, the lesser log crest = 0.423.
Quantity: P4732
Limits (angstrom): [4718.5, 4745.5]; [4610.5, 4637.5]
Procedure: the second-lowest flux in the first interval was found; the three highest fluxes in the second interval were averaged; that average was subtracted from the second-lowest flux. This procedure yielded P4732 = -0.41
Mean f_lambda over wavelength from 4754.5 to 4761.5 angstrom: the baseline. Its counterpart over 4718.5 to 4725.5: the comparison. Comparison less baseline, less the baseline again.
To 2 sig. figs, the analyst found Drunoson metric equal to -2.3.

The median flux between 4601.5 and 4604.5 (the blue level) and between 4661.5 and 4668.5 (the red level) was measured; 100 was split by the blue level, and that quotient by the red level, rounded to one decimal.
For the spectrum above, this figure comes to 12.5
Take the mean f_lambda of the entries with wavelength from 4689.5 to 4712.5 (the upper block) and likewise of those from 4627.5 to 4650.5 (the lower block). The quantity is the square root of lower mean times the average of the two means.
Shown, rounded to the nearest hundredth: 2.45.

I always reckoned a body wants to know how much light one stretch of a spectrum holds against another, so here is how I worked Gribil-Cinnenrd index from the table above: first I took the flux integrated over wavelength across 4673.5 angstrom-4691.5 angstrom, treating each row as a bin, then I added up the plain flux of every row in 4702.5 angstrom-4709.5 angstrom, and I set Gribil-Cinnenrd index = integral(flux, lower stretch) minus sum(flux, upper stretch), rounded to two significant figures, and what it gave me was 30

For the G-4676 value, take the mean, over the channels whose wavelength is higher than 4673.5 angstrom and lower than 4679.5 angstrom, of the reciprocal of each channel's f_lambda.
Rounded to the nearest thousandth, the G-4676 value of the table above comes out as 0.362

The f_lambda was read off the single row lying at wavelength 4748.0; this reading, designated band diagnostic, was 2.592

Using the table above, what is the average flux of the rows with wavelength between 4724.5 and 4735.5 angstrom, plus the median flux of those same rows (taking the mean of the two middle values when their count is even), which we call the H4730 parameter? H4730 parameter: 5.58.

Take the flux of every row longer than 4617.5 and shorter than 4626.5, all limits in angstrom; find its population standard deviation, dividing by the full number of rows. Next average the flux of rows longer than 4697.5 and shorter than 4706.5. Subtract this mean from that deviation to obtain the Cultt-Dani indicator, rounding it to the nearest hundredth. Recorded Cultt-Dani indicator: -2.56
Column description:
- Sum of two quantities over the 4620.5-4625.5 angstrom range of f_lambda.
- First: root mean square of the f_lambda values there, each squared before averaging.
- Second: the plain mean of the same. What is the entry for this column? 5.7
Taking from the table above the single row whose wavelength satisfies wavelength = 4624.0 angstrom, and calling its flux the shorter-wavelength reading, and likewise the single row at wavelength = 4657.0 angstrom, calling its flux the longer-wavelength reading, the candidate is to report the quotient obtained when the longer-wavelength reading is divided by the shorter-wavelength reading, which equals 0.98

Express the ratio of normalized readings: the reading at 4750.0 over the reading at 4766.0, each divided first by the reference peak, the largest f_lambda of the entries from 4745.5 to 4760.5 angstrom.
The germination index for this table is 0.99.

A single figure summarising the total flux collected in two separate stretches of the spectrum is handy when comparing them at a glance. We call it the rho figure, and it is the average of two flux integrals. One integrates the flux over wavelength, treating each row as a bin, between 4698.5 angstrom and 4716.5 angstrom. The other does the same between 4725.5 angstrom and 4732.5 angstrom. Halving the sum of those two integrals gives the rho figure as 33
